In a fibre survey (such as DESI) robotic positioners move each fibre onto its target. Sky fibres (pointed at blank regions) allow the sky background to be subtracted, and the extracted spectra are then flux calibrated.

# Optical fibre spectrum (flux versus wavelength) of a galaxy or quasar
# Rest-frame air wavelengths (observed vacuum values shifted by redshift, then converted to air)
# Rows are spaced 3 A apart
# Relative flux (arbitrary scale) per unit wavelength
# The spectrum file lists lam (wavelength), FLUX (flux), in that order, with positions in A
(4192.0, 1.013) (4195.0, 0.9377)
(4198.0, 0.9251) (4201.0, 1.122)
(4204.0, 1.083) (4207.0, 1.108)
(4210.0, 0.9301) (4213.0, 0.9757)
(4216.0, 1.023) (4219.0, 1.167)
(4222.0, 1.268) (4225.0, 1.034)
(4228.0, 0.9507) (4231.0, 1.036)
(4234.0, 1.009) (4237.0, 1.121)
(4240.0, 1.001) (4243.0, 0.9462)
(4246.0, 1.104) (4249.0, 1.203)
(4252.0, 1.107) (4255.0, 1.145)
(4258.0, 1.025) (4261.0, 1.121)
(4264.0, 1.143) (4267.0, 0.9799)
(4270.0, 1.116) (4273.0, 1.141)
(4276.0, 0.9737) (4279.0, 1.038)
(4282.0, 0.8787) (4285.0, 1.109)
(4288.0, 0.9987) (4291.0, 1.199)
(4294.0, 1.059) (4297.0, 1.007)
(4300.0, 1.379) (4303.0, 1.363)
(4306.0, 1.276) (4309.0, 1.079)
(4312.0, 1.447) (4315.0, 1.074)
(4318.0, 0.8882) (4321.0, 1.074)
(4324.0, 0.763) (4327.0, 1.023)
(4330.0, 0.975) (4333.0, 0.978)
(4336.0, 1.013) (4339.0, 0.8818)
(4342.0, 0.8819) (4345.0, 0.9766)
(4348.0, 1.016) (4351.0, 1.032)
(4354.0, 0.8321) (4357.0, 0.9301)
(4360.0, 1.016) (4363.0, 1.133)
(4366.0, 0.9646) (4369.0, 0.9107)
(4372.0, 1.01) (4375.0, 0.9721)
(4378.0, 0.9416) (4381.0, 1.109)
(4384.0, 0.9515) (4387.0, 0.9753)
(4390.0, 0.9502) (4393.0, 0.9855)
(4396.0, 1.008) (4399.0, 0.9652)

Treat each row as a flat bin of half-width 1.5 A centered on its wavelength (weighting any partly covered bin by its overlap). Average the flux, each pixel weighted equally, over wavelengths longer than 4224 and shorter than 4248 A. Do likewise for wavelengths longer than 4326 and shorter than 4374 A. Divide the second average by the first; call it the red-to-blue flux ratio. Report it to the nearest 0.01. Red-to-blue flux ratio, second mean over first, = 0.95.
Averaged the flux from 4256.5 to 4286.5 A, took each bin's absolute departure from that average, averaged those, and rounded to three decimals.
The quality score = 0.073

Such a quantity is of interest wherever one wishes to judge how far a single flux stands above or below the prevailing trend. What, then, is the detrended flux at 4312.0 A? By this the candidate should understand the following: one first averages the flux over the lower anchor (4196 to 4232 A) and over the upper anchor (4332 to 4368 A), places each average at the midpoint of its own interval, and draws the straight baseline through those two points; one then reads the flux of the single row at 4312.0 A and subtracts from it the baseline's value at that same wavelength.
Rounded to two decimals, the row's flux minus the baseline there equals 0.45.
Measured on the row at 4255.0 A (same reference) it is 0.12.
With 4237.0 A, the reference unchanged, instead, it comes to 0.08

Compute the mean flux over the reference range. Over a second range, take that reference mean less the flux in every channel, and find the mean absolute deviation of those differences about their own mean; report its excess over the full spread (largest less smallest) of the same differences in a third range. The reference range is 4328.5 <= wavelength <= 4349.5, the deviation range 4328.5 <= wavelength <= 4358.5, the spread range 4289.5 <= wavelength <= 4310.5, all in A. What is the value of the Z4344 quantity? -0.32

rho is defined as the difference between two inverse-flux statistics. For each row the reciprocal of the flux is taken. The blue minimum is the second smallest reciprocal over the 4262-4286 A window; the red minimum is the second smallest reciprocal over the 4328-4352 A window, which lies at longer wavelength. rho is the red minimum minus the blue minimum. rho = 0.108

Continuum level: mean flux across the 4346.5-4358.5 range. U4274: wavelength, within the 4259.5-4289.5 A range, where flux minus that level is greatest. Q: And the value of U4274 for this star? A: 4264.0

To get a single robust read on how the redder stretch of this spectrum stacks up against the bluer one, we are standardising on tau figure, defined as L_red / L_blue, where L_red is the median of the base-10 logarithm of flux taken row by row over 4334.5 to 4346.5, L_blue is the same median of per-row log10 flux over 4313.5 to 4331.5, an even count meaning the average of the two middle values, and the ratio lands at 58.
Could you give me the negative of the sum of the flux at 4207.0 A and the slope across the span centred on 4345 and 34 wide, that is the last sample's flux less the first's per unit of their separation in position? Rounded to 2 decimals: -1.11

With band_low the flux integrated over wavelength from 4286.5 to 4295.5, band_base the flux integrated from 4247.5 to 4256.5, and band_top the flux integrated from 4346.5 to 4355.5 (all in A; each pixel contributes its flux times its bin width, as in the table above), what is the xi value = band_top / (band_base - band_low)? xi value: 15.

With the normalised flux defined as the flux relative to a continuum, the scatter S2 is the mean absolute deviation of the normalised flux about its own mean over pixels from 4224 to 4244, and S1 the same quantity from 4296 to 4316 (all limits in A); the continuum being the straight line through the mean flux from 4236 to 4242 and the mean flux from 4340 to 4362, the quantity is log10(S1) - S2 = -0.85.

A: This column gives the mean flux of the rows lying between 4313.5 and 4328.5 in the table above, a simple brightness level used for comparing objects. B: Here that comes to 0.96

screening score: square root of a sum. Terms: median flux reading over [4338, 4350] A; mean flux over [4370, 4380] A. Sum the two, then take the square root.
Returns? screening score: 1.38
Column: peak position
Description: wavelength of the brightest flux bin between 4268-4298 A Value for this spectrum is 4291.0 A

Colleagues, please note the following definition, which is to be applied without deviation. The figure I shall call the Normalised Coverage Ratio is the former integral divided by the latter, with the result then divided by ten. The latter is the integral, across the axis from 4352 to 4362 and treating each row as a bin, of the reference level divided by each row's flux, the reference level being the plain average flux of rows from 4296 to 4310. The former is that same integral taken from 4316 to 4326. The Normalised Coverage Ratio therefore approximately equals 0.103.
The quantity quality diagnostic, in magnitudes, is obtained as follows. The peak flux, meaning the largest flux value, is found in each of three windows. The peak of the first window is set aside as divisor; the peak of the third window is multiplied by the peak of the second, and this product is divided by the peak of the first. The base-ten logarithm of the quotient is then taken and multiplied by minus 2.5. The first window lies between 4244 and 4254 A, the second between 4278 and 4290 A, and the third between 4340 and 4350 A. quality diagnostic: 0.07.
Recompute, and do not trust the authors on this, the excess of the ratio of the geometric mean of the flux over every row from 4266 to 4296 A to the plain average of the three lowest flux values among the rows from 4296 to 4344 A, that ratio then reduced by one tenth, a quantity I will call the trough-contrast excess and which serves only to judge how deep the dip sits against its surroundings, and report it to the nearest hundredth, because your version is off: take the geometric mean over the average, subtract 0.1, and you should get 1.14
